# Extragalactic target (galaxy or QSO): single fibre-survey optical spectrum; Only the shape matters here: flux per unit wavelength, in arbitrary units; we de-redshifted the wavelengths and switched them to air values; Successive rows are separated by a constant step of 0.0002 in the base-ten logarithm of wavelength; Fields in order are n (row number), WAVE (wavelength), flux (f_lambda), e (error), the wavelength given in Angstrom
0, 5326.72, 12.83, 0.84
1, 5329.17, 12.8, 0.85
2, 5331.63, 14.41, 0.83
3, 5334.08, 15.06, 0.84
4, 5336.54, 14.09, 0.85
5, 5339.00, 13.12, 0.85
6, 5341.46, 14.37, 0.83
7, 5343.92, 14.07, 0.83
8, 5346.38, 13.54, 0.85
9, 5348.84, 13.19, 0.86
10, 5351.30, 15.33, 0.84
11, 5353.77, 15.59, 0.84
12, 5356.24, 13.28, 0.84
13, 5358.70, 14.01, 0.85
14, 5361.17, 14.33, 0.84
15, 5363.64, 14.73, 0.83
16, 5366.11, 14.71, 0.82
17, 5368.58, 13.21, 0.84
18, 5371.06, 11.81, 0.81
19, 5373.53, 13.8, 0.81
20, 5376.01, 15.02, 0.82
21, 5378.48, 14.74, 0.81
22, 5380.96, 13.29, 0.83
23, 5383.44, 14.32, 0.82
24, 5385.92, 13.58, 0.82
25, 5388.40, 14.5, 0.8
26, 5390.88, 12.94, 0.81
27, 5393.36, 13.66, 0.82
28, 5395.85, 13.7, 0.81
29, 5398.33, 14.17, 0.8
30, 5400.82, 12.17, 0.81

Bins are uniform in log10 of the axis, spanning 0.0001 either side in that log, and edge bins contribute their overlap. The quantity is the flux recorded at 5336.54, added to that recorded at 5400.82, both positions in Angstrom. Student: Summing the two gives 26.3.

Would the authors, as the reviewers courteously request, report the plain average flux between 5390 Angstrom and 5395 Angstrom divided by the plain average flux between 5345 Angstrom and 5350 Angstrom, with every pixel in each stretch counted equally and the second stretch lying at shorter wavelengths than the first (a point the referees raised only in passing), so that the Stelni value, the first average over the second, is 1.00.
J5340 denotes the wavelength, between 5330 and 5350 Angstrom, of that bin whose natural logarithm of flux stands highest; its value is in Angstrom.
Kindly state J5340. 5334.08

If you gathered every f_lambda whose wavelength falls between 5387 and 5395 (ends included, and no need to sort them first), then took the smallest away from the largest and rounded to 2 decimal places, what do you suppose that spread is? 1.56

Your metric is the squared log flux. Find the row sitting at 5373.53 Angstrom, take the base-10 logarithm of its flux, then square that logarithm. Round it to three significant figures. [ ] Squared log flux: 1.30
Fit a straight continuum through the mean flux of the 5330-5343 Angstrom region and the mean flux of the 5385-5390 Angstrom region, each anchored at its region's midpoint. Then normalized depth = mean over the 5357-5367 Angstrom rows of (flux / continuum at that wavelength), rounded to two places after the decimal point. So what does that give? 1.02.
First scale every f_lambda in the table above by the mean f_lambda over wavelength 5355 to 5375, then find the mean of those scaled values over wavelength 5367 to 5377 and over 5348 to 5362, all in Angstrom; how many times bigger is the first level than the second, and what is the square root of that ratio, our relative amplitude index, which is 0.97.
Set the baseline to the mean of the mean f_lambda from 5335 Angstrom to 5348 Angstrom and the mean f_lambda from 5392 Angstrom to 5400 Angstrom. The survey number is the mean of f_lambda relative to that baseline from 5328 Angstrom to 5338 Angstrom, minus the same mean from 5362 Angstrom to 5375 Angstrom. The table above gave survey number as 0.4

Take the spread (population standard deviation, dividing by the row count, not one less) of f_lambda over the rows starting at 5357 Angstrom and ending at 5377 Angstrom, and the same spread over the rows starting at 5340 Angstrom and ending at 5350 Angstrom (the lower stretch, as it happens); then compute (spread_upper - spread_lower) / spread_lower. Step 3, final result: 1.1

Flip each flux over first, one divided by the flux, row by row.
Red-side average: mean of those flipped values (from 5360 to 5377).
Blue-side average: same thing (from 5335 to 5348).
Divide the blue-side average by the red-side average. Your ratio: 1.00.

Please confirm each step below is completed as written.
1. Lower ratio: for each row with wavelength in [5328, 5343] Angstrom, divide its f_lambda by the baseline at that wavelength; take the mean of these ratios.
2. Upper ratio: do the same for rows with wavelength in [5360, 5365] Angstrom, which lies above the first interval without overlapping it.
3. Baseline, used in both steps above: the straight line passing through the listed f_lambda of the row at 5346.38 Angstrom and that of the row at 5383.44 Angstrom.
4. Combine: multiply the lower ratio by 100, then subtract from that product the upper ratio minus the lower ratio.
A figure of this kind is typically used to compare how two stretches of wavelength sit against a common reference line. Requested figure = 105.0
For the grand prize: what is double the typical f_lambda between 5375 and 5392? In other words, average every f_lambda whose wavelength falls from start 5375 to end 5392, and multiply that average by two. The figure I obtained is 28.1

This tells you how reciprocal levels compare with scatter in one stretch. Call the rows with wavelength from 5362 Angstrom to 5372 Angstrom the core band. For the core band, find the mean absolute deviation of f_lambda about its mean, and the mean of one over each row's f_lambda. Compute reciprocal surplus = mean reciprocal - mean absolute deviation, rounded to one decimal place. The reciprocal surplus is -1.0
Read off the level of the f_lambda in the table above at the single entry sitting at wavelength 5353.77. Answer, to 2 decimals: 15.59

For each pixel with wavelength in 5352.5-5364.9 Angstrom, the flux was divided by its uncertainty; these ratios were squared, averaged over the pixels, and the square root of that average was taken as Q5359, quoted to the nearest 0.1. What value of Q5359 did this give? 17.2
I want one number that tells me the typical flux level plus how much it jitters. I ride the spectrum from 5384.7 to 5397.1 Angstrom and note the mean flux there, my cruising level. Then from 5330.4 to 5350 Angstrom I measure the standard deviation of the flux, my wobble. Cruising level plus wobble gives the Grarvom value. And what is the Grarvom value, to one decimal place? 14.3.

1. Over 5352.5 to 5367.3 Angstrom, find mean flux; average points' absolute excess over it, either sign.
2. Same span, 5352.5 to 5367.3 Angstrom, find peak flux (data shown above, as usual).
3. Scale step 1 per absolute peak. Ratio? 0.036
